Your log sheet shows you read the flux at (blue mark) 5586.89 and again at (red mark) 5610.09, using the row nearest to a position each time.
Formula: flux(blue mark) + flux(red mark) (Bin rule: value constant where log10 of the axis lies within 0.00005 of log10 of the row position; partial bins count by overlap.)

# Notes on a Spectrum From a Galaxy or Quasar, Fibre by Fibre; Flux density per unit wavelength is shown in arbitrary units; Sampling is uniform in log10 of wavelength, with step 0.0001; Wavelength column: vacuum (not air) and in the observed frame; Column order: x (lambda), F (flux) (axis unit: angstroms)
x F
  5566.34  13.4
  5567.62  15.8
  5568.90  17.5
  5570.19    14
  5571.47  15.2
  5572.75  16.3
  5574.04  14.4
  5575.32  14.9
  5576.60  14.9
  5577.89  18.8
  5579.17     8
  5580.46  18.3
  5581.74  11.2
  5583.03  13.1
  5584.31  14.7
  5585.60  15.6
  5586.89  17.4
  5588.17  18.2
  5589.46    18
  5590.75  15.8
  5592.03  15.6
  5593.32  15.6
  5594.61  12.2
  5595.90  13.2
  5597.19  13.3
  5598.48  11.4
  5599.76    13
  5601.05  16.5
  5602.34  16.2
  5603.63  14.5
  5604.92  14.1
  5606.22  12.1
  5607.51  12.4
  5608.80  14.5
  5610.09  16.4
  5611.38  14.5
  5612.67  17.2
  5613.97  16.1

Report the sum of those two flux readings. 34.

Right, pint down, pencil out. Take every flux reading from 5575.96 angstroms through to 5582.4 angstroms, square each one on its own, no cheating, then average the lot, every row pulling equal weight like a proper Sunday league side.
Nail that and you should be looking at 220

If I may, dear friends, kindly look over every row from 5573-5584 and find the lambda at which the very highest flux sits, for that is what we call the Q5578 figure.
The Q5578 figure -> 5577.89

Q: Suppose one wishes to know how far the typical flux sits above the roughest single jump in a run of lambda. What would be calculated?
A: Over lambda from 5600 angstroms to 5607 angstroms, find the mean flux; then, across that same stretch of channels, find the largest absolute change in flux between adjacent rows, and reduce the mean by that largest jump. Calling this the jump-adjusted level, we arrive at 13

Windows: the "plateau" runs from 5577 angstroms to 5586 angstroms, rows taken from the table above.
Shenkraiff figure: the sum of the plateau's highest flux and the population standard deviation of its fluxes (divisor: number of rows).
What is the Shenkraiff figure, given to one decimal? 22.4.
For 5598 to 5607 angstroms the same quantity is 18.3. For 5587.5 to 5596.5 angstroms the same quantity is 20.3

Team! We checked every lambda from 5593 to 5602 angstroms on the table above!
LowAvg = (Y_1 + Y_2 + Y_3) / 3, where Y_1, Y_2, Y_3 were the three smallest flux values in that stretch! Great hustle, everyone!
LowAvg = 12.2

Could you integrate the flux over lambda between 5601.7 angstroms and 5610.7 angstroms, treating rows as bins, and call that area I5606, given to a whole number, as 129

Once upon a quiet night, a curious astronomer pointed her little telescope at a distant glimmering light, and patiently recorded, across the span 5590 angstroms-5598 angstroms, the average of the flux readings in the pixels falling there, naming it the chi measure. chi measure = 14.3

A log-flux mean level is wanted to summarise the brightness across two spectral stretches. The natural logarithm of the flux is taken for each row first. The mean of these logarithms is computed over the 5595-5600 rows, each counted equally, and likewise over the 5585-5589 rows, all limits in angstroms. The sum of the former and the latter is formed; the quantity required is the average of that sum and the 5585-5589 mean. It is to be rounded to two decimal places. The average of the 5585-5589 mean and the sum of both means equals 4.11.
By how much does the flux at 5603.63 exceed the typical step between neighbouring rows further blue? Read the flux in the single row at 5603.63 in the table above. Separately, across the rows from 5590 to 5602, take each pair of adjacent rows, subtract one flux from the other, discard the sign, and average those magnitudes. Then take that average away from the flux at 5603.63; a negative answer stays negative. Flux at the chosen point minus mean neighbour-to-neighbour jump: 13.0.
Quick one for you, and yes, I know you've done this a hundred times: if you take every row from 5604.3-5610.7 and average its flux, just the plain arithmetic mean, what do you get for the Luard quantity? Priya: 13.9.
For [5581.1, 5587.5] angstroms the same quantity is 14.4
